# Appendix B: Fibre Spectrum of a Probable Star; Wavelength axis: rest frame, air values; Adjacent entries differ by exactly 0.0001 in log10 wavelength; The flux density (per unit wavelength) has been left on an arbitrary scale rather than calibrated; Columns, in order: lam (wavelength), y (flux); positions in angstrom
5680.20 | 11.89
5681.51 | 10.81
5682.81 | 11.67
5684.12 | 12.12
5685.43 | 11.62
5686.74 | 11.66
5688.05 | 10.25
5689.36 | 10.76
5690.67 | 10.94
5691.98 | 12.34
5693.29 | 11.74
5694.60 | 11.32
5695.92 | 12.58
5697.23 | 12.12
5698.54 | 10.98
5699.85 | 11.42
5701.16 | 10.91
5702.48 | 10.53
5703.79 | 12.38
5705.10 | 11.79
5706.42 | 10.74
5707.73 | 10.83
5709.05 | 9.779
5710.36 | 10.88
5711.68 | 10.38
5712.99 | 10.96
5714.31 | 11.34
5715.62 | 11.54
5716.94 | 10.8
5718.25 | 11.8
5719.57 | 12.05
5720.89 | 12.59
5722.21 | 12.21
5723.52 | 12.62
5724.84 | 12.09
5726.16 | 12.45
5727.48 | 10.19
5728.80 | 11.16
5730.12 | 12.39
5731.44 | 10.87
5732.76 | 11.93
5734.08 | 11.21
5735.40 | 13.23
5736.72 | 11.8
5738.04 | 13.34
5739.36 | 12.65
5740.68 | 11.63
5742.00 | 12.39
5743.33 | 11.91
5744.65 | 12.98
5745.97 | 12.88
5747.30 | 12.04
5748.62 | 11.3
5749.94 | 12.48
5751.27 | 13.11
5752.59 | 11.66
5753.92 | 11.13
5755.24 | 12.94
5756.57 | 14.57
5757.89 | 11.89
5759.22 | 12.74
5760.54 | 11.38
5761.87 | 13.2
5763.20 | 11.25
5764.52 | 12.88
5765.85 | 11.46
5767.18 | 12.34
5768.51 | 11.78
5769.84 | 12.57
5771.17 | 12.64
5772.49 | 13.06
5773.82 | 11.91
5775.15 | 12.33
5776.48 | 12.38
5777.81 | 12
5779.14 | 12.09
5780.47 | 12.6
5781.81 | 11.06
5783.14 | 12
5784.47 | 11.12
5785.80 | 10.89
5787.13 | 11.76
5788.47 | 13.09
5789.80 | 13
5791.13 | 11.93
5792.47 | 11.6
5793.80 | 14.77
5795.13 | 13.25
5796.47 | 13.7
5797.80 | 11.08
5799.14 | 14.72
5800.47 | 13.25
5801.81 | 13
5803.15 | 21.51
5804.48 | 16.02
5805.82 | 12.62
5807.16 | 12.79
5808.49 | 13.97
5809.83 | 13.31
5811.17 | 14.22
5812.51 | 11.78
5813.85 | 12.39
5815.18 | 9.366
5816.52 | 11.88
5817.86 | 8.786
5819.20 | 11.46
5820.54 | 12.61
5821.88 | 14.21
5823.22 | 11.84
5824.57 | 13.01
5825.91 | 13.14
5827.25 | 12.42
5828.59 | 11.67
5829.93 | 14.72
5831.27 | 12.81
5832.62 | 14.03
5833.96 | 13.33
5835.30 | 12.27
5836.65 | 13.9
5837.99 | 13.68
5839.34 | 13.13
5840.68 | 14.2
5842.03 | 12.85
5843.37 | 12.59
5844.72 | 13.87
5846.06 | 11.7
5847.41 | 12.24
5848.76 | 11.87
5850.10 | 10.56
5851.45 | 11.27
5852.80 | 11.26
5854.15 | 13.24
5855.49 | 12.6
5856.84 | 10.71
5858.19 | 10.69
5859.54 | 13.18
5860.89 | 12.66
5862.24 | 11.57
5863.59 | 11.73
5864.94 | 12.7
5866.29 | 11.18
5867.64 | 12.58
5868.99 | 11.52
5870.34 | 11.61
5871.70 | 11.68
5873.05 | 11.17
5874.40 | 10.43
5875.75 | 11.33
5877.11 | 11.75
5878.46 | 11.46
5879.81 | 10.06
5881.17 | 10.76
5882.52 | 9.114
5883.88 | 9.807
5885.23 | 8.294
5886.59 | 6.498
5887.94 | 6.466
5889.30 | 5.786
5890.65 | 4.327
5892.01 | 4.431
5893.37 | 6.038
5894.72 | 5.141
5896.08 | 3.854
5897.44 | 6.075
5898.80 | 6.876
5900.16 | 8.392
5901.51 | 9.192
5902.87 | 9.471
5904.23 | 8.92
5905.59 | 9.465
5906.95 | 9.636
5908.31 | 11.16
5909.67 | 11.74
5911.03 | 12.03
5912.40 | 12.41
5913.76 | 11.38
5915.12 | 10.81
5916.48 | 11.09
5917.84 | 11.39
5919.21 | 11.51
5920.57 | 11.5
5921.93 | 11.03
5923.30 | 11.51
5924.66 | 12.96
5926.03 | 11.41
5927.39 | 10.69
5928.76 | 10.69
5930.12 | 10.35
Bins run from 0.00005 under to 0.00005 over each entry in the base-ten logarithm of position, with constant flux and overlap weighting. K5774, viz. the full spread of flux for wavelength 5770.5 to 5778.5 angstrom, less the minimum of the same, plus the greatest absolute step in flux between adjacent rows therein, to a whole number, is -10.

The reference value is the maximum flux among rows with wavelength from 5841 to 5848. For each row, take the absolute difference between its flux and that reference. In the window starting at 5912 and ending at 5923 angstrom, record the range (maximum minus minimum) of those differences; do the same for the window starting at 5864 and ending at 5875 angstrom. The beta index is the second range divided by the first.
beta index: 1.4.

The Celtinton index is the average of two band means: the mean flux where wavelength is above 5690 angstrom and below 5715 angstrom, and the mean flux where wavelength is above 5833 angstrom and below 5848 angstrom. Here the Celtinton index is 12.2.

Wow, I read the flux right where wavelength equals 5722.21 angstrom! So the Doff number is 12.21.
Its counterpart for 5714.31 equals 11.34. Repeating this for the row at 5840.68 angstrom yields 14.2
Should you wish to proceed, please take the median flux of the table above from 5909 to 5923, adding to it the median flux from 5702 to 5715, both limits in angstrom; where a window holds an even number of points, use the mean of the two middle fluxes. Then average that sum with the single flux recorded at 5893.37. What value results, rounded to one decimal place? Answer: 14.2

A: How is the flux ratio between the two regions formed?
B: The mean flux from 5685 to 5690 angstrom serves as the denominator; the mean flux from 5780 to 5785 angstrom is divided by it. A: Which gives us 1.06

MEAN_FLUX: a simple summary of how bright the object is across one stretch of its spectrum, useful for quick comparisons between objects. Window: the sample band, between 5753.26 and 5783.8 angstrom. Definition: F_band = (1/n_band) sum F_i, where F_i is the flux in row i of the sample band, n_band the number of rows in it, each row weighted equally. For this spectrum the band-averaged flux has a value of 12.3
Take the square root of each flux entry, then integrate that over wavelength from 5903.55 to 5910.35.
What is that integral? 21.7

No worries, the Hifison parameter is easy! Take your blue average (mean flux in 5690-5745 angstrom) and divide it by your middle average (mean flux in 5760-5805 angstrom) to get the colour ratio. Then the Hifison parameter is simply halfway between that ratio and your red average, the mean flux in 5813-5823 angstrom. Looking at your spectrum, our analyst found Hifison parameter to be 6.2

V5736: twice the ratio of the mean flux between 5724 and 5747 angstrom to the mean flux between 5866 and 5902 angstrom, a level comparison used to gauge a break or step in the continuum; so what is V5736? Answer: 2.8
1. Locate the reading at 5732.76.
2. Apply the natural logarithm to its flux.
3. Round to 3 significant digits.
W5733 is 2.48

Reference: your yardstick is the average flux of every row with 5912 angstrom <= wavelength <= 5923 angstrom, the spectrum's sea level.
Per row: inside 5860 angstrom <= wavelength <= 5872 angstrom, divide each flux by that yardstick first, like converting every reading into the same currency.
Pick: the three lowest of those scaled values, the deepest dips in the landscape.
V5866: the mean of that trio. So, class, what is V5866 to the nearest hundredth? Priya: 1.00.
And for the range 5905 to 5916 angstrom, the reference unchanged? 0.88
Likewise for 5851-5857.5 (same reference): 0.97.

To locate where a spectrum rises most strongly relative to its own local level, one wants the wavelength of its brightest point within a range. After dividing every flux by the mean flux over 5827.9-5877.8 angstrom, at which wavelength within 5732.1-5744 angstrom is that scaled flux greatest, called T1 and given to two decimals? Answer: 5738.04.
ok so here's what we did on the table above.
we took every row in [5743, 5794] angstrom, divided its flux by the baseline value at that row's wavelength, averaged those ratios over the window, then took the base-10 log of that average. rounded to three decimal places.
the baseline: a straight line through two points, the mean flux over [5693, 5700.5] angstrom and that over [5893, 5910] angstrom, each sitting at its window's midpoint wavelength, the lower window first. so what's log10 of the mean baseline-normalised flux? 0.070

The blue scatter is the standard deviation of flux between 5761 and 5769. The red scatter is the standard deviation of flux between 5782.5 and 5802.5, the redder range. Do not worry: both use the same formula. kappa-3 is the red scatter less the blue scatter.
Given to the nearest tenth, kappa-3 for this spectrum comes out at 0.5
